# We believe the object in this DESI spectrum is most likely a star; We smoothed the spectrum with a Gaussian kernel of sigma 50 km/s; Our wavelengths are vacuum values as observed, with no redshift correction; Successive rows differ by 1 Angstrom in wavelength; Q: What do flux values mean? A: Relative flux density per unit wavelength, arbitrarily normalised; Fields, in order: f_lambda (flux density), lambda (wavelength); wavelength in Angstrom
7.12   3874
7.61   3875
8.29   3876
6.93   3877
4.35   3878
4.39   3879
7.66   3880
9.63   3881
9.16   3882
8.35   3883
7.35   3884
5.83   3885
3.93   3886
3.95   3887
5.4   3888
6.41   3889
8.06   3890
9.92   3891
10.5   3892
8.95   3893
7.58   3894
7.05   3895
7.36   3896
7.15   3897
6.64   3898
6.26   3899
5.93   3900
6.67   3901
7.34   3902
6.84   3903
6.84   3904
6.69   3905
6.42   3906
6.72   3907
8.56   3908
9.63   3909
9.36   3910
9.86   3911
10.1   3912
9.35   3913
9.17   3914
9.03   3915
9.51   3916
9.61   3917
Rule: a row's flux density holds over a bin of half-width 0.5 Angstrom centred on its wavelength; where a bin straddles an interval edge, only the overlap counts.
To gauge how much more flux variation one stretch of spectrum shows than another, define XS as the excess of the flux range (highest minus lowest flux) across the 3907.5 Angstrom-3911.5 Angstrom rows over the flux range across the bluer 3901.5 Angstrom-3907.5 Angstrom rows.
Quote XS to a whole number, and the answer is 0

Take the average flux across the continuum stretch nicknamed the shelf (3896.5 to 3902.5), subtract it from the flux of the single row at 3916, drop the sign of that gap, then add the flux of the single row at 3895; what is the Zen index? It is 10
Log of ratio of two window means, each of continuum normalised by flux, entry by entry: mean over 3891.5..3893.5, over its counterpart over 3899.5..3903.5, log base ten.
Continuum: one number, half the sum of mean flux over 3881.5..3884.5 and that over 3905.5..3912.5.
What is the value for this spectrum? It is -0.16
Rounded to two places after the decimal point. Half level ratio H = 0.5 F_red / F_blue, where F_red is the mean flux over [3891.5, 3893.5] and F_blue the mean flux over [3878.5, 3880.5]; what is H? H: 0.81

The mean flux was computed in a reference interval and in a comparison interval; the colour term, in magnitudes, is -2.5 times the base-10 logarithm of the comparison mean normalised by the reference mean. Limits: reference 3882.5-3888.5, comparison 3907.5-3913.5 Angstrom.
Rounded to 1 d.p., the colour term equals -0.5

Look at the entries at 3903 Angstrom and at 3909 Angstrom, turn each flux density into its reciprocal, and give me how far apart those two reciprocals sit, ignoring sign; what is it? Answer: 0.042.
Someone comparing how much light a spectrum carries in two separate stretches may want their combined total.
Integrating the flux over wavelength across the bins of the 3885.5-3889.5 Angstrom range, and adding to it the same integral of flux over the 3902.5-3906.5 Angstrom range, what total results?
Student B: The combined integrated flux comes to 46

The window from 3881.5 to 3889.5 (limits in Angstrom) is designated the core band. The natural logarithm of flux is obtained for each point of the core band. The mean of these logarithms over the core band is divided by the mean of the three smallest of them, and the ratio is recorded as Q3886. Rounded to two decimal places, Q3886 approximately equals 1.22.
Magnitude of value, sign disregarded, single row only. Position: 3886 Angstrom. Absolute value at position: 3.9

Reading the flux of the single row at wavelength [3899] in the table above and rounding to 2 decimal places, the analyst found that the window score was 6.26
